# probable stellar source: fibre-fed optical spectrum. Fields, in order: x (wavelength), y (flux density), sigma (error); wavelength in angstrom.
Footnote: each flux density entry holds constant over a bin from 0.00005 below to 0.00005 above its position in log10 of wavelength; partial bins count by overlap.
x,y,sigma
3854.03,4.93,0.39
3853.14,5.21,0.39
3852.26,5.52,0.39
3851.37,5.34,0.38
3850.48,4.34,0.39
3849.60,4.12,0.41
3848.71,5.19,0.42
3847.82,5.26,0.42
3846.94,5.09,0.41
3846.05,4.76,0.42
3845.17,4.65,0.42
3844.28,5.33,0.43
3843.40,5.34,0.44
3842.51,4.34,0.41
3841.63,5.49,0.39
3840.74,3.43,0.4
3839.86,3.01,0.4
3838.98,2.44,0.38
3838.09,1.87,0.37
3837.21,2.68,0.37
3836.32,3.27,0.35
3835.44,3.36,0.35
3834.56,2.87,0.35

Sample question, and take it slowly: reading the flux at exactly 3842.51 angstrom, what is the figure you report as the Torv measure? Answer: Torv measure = 4.34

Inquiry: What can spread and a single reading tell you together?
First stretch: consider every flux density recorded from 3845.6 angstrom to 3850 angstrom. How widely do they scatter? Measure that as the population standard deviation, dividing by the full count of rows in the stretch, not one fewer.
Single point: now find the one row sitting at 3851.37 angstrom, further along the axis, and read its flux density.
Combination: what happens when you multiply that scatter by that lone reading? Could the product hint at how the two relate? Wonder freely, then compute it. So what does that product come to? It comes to 2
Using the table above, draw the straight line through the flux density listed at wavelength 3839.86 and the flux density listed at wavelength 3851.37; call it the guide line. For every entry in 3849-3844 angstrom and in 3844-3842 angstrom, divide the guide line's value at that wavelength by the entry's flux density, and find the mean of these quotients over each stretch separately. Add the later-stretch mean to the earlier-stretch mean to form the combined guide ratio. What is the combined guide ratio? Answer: 1.62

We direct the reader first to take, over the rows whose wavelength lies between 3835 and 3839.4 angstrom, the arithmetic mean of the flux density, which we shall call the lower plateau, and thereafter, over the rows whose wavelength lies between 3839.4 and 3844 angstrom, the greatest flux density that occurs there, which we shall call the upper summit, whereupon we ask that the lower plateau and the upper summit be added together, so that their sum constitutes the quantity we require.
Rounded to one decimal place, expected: 8.2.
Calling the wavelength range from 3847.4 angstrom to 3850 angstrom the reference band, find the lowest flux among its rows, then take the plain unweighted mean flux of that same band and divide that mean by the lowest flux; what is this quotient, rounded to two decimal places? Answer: 1.18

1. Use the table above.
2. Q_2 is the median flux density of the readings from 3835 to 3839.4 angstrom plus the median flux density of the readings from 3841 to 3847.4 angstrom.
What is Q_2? 7.8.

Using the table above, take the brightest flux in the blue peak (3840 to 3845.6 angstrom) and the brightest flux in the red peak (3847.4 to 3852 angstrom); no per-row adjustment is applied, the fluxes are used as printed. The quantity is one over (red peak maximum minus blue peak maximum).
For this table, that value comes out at -6.7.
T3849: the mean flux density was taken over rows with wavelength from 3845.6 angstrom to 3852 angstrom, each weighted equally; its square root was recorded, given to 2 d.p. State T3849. 2.21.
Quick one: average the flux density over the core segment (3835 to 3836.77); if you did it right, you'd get 3.31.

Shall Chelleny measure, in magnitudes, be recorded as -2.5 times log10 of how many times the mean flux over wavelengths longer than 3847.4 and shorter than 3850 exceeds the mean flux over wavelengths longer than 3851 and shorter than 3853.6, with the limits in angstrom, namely 0.11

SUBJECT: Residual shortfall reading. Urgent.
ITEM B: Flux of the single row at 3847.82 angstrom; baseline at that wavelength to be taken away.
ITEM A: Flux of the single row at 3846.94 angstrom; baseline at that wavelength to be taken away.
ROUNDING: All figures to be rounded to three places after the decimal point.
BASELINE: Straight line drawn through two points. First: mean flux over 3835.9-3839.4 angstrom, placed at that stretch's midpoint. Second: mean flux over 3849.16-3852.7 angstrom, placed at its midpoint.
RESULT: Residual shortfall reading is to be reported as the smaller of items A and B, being 0.940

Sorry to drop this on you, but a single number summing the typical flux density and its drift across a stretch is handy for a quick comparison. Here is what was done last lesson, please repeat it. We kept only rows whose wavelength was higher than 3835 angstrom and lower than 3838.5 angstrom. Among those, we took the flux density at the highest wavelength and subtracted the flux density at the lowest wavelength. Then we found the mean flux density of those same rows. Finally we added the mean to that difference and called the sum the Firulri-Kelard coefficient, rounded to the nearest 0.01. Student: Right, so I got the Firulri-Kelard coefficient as 1.31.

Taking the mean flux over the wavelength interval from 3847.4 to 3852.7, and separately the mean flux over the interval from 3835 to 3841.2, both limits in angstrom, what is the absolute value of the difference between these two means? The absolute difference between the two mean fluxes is 2.1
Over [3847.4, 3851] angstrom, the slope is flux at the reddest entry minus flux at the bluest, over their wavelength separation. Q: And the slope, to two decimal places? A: -0.35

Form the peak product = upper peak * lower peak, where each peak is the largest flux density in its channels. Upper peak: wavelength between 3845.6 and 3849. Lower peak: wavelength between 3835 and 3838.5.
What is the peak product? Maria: 17.7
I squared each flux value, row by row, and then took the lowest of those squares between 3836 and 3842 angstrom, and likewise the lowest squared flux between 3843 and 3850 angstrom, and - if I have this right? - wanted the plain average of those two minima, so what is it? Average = 10.2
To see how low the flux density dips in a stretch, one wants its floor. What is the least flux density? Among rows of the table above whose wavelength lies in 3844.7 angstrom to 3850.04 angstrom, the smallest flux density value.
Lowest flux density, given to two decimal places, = 4.12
